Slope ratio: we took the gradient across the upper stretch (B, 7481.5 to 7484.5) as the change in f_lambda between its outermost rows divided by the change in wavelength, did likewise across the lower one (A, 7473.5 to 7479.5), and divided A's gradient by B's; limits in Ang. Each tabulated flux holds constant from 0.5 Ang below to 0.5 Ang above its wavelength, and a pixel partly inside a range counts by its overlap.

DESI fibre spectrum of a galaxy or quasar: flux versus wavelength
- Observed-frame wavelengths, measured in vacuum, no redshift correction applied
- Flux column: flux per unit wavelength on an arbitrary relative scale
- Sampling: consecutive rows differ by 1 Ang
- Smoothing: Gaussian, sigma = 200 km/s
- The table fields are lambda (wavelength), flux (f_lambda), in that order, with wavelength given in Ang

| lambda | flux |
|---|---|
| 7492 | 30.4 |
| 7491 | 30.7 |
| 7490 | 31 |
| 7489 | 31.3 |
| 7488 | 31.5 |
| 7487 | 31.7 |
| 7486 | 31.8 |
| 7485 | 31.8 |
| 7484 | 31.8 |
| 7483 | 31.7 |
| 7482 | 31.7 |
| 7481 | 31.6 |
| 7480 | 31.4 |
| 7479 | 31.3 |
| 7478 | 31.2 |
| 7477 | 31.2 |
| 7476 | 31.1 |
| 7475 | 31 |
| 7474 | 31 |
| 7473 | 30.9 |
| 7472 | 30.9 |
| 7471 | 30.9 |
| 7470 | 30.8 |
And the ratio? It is 1.2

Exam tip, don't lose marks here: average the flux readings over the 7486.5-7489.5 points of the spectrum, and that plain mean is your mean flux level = 31.5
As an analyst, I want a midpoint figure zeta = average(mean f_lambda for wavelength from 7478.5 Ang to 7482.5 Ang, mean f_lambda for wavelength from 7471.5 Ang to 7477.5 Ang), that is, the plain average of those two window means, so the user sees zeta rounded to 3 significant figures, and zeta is 31.3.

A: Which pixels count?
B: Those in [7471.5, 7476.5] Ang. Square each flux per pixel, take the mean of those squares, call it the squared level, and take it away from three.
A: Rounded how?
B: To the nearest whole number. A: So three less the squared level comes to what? -957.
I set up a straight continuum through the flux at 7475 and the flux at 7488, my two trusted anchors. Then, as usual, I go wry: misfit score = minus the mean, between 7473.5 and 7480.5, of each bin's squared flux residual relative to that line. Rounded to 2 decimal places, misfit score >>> -0.01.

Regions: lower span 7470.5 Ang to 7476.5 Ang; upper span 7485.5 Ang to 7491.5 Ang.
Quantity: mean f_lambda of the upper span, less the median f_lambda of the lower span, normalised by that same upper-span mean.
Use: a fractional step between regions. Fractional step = 0.012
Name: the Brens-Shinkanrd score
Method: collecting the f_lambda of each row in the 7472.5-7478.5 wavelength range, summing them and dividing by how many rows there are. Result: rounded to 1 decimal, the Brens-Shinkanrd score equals 31.1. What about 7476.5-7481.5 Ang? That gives 31.3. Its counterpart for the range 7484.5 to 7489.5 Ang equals 31.6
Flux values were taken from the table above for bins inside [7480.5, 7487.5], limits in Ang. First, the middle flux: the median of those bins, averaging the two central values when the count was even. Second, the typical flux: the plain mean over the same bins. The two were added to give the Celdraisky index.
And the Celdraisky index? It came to 63.4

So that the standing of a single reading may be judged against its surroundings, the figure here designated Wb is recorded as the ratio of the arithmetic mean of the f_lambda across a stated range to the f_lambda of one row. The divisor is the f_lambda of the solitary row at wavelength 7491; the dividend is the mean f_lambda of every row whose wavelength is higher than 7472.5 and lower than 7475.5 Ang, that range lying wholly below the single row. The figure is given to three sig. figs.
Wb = 1.01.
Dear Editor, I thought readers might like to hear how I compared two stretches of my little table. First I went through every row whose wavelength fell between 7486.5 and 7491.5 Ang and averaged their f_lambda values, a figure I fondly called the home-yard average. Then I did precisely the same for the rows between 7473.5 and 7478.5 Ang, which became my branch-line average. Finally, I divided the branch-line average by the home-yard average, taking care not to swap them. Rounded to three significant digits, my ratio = 0.996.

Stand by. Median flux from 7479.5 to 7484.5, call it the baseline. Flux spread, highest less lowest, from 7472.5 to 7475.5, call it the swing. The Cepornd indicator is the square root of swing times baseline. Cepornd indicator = 1.8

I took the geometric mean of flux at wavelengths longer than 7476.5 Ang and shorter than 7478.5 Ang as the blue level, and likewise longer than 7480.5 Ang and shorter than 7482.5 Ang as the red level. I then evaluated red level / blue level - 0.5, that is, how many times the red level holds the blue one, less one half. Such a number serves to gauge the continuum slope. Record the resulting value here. 0.514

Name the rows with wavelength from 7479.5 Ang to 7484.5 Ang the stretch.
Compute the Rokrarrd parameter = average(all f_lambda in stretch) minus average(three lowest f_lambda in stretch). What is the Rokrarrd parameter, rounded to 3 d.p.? 0.073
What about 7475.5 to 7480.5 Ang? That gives 0.073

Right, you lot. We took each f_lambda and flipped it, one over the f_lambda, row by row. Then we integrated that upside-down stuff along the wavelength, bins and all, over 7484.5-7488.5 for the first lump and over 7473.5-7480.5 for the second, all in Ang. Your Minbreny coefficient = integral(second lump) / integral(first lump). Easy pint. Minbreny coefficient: 1.8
